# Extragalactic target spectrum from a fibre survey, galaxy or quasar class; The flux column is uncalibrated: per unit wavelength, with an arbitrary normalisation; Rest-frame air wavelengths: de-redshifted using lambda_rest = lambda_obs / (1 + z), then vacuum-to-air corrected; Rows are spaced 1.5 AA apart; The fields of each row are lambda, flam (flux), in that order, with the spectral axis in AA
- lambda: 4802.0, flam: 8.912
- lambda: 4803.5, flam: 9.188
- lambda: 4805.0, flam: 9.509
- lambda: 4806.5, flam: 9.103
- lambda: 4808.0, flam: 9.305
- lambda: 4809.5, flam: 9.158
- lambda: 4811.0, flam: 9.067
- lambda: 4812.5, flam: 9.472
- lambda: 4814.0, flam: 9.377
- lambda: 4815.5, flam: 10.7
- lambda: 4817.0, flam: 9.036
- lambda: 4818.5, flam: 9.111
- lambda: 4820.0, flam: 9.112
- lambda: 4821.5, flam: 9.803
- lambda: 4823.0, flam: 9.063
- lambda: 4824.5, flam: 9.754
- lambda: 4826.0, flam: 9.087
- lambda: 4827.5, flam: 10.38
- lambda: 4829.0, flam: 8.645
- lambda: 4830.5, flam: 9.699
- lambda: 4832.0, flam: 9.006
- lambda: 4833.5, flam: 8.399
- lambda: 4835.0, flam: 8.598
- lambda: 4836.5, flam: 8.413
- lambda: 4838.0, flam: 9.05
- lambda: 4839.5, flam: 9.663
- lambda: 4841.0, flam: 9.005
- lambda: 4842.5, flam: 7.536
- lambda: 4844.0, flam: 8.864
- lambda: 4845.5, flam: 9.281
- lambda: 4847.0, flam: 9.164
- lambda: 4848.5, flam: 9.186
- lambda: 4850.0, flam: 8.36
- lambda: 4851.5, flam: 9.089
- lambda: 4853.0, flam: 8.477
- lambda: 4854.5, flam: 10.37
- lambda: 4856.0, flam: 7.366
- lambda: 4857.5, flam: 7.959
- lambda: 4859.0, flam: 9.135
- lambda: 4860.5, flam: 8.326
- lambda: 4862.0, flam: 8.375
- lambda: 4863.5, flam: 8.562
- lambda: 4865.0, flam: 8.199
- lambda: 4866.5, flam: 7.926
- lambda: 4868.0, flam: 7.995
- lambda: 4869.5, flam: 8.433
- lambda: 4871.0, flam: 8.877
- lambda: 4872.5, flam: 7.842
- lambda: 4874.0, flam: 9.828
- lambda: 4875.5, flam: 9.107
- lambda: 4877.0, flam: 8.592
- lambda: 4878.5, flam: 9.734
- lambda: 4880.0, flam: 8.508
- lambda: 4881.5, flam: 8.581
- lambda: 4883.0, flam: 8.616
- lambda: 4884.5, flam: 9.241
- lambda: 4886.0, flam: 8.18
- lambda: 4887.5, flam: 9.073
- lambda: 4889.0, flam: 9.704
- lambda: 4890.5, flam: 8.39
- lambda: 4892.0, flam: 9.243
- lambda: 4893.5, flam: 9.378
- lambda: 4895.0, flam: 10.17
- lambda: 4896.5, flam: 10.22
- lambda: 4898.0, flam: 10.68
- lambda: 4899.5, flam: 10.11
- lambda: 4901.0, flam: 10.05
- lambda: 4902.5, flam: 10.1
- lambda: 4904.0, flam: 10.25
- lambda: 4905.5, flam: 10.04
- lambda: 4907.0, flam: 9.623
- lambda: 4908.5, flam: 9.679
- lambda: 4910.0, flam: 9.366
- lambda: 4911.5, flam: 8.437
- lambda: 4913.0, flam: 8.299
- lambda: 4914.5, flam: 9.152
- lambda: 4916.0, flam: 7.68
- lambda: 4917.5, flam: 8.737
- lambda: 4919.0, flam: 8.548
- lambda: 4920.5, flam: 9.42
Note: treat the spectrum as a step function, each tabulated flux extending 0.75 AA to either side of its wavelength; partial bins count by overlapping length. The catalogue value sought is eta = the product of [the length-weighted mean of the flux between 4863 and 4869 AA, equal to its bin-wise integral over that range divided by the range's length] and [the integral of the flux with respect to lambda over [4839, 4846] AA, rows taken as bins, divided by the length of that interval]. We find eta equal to 72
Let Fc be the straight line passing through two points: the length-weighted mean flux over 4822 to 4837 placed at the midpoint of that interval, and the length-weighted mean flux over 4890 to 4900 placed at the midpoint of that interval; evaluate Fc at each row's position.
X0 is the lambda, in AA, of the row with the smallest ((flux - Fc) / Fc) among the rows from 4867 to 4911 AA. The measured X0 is 4872.5 AA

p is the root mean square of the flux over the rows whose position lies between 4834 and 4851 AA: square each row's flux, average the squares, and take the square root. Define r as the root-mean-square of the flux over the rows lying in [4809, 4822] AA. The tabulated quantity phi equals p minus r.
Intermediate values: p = 8.8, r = 9.44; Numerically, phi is -0.6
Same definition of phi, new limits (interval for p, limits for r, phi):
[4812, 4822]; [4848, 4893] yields 0.8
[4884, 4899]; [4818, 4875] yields 0.6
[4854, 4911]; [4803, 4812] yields -0.1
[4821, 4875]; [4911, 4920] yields 0.4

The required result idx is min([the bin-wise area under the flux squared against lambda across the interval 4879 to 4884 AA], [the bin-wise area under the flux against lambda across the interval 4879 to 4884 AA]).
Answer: 43.3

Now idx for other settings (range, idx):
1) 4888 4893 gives 45.6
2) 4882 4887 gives 43.5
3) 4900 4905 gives 50.6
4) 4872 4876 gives 35.9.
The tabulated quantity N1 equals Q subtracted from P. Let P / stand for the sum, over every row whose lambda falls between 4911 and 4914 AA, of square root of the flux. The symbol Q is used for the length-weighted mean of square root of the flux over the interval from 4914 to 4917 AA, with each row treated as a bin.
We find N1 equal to 2.9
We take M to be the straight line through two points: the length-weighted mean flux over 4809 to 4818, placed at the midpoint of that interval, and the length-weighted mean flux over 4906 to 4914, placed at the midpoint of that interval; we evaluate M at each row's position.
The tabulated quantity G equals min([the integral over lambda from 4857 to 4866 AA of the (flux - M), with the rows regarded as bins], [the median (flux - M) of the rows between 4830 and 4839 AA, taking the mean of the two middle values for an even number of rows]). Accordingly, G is -7.8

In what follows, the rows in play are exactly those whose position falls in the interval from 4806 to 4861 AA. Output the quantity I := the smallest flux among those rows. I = 7.366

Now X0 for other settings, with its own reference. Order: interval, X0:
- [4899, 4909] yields 4907.0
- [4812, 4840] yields 4836.5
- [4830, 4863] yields 4856.0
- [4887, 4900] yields 4890.5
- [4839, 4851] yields 4842.5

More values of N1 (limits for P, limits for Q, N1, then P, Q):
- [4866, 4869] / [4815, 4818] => 2.5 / 5.64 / 3.12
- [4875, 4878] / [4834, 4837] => 3.0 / 5.95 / 2.92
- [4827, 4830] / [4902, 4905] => 3.0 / 6.16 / 3.19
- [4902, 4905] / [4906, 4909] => 3.3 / 6.38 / 3.11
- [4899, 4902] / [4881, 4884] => 3.4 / 6.35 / 2.94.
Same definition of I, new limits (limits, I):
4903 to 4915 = 8.299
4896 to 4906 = 10.04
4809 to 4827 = 9.036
